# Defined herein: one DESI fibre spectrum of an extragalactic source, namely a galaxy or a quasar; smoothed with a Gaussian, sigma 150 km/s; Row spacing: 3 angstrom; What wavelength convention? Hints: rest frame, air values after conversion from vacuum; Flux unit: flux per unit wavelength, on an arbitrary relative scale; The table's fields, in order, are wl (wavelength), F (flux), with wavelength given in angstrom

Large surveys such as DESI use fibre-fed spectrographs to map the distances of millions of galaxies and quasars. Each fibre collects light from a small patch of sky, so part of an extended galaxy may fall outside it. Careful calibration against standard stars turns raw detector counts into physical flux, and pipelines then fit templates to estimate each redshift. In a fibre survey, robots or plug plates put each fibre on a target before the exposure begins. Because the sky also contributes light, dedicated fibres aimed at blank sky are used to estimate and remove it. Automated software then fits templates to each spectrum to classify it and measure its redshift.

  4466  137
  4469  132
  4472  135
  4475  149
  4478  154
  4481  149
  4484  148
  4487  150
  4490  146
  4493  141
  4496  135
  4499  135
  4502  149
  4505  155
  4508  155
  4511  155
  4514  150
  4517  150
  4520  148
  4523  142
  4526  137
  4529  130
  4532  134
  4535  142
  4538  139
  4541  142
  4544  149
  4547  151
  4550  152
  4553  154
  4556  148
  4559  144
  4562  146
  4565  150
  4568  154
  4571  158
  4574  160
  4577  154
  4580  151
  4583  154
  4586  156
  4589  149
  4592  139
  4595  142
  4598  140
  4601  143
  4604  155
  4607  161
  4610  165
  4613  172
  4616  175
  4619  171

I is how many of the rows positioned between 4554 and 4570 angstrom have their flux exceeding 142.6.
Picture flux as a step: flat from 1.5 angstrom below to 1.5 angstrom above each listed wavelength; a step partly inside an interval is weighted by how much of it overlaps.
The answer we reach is 5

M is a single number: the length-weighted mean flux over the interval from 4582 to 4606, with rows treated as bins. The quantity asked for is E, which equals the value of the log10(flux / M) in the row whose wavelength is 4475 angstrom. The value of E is 0.005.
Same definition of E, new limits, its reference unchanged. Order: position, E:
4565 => 0.008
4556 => 0.002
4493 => -0.019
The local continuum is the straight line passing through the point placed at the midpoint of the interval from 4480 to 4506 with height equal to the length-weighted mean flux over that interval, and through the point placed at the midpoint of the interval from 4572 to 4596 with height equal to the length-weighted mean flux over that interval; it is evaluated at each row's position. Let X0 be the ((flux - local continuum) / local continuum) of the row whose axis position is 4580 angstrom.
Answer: 0.002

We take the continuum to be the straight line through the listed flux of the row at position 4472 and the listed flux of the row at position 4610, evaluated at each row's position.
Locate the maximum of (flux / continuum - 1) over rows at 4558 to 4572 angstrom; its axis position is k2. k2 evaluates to 4571 angstrom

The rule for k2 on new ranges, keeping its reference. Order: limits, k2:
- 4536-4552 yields 4550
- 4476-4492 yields 4478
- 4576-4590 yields 4586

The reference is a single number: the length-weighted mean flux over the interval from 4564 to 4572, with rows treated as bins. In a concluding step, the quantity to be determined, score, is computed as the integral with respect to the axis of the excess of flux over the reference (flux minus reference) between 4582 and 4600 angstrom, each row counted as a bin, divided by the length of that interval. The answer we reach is -8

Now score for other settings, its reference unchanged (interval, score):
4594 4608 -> -6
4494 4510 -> -8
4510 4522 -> -4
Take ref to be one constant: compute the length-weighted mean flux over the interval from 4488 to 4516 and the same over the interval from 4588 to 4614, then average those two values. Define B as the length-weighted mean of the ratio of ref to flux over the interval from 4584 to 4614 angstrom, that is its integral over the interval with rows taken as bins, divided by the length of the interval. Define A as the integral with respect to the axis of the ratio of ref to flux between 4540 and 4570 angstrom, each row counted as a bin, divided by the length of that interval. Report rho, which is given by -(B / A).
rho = -0.987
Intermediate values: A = 1.00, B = 0.99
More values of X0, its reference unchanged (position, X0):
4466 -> -0.044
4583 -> 0.021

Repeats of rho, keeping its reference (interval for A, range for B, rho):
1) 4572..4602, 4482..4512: -1.016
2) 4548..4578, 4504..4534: -1.048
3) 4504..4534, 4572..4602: -0.974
